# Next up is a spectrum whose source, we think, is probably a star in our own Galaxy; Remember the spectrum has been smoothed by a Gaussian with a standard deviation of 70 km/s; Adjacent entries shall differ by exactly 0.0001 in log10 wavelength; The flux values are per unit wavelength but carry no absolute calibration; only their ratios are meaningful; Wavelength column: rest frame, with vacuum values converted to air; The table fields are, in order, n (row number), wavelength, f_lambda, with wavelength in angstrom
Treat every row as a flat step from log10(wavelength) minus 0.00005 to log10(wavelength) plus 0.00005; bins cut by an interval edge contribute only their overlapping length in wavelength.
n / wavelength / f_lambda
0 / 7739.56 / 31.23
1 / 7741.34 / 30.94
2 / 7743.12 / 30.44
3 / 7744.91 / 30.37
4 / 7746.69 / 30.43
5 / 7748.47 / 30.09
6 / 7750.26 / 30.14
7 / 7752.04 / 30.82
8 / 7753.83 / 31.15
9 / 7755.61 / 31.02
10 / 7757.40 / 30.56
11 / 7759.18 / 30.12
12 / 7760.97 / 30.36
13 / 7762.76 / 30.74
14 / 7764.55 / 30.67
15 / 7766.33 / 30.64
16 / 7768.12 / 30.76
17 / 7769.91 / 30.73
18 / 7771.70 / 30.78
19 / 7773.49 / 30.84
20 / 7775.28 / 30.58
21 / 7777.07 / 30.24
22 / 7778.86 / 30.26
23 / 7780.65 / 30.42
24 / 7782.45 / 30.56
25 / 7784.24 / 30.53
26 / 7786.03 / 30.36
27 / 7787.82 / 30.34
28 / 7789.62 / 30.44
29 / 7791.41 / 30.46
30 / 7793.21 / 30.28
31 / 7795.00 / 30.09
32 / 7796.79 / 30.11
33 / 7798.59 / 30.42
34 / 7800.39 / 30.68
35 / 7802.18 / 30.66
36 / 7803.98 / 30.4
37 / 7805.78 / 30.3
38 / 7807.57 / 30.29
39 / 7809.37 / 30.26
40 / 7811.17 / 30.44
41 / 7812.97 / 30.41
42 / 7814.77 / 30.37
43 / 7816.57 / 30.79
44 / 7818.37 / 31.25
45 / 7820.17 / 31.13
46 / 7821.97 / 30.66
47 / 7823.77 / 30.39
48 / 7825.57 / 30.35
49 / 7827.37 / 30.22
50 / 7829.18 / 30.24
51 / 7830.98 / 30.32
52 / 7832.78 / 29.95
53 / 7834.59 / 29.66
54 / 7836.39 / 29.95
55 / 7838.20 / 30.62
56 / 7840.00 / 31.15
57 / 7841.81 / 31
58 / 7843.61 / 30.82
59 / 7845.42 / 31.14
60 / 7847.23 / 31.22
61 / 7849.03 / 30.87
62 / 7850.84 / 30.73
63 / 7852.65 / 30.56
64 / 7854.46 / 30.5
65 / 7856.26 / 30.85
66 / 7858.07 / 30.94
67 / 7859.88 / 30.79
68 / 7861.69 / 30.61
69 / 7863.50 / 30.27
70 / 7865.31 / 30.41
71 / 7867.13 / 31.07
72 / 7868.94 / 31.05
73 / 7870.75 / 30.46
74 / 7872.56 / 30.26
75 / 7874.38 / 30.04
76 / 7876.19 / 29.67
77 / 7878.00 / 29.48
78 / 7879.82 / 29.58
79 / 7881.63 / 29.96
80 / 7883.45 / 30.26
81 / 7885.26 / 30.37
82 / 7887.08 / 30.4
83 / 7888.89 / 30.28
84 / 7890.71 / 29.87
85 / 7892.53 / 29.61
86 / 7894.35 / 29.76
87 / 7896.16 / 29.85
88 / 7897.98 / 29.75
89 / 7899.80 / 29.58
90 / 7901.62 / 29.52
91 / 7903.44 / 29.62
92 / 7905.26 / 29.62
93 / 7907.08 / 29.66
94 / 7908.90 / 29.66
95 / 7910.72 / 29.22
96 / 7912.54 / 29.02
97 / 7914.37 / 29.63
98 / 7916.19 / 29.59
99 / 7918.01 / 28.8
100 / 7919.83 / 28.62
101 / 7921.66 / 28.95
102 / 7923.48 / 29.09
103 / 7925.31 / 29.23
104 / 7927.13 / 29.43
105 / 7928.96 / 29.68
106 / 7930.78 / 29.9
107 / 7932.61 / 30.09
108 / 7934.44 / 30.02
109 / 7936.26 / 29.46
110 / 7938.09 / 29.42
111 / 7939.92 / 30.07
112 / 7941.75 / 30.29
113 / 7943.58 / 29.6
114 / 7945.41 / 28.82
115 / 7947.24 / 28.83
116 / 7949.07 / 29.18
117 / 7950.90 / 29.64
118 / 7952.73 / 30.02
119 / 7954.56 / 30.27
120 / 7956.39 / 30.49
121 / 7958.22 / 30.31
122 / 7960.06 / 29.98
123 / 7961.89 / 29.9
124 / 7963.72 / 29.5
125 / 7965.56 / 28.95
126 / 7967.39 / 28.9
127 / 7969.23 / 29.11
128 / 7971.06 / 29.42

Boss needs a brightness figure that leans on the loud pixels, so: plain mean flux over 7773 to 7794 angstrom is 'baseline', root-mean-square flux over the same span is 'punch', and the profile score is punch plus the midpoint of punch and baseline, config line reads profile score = 60.9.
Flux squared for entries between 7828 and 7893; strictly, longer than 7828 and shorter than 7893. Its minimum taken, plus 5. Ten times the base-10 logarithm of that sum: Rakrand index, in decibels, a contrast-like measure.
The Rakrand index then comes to 29.4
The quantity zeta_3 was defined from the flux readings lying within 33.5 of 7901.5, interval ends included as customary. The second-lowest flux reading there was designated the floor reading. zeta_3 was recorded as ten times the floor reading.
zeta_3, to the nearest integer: 288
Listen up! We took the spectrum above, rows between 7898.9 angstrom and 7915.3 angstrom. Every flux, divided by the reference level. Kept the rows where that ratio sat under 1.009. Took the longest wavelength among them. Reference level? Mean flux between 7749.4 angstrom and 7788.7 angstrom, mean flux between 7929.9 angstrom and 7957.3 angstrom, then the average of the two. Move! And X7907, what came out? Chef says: 7914.37 angstrom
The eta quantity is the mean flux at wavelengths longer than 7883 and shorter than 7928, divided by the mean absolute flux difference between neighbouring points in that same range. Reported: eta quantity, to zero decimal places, 151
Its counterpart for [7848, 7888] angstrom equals 133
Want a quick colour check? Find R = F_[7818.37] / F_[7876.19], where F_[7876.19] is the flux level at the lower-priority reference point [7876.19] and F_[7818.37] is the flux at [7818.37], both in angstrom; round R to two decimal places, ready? 1.05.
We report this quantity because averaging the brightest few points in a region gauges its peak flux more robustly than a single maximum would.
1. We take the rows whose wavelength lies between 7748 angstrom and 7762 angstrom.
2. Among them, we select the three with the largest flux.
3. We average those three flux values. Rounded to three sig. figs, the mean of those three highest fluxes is 31.0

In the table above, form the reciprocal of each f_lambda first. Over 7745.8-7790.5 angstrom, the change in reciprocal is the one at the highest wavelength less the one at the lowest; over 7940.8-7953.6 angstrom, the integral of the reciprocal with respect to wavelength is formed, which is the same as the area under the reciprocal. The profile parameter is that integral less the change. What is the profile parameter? 0.43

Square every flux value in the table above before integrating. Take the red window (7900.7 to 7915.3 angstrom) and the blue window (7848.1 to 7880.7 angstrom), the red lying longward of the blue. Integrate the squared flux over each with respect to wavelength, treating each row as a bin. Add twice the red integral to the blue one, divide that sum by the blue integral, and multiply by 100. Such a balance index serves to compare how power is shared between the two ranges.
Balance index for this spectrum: 184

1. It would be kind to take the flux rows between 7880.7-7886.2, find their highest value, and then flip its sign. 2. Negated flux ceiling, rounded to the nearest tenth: -30.4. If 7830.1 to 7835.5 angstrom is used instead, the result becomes -30.3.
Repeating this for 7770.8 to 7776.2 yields -30.8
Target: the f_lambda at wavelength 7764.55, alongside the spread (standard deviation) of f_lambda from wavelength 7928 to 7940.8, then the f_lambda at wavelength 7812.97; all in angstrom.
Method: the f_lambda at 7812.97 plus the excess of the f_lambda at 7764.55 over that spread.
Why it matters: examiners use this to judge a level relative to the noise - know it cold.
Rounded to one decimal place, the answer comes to 60.8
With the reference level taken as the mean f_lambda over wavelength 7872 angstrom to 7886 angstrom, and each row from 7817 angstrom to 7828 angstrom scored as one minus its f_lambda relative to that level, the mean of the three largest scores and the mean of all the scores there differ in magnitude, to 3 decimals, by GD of 0.012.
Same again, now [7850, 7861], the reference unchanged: 0.004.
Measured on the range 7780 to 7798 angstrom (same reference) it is 0.007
